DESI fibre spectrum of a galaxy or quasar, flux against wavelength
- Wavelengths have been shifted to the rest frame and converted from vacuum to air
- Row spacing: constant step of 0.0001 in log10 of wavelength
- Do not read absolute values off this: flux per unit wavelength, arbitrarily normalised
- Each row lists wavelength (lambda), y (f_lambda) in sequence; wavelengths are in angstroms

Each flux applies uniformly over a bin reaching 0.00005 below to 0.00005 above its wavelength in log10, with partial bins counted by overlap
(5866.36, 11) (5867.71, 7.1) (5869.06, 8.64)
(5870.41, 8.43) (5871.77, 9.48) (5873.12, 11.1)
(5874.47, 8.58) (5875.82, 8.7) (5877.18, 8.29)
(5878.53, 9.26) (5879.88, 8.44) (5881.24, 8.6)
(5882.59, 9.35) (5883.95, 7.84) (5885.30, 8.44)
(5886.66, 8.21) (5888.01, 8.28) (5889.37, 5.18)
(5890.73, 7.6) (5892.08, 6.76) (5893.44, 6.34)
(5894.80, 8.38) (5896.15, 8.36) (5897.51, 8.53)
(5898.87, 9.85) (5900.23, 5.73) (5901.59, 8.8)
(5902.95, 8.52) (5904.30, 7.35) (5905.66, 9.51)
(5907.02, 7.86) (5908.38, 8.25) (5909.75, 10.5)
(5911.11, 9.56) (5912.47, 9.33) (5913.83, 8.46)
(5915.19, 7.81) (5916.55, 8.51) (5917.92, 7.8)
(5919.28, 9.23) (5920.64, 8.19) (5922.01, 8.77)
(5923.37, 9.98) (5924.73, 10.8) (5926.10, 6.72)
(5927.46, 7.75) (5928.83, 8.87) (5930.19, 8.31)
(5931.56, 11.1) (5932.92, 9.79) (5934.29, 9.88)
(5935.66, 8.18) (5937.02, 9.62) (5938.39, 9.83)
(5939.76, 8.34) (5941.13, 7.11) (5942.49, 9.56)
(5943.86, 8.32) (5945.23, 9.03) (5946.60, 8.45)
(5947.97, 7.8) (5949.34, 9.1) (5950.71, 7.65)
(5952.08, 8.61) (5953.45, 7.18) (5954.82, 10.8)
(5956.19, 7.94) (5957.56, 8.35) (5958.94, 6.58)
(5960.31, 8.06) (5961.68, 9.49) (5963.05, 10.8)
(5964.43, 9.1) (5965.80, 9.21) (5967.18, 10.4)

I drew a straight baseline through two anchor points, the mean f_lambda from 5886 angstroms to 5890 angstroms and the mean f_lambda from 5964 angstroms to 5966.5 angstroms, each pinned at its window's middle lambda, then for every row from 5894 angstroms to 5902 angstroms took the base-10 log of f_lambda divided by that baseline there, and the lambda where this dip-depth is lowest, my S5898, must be 5900.23 angstroms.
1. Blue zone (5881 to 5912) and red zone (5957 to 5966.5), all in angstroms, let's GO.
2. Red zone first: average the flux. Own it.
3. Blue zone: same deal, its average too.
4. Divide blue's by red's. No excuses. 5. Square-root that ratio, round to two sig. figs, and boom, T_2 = 0.96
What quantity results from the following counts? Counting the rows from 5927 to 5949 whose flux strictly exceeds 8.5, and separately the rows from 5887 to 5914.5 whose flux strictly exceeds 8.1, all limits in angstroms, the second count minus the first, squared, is 25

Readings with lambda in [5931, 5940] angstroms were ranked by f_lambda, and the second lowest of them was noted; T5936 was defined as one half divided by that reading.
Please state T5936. 0.0600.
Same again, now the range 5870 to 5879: 0.0593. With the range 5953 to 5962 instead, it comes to 0.0696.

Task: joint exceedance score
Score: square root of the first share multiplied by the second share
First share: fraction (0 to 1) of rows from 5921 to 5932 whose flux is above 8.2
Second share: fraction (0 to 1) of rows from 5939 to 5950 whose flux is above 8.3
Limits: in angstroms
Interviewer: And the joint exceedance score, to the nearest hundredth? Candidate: 0.75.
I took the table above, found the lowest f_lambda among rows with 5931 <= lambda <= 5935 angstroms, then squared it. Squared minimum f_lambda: 96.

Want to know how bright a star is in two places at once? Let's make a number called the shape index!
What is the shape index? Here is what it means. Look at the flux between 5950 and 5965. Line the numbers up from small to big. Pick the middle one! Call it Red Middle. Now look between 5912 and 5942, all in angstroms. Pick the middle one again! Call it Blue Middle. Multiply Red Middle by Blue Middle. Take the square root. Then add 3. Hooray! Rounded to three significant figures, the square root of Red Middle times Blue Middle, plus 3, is 11.5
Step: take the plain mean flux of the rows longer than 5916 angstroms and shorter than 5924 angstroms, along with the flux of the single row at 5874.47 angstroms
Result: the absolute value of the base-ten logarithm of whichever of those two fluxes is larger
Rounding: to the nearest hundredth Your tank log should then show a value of 0.94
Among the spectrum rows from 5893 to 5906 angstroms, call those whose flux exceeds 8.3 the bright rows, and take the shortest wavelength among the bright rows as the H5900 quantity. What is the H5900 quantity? 5894.80 angstroms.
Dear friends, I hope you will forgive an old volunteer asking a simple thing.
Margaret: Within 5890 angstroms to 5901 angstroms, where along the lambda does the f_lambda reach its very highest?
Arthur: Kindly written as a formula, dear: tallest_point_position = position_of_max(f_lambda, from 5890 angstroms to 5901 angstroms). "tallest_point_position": 5898.87 angstroms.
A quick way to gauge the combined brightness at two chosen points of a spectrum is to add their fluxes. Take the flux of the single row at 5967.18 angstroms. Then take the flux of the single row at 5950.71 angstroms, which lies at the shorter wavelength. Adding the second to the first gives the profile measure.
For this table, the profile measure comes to 18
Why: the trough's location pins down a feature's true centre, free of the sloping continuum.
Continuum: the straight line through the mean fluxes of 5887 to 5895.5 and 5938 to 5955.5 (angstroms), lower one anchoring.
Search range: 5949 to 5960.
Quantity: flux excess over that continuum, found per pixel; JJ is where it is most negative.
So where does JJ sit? 5958.94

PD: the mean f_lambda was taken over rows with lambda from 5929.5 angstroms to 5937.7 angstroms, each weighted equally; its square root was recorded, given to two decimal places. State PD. 3.08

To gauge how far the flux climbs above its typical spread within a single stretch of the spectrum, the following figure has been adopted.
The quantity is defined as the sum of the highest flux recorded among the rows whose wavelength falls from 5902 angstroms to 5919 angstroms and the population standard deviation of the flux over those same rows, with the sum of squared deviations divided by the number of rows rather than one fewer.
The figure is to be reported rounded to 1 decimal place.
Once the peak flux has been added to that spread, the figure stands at 11.4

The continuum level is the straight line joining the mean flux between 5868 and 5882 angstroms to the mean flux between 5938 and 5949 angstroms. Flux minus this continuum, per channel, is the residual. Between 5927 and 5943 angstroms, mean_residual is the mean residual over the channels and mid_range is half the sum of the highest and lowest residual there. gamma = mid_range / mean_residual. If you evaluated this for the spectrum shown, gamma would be 1.2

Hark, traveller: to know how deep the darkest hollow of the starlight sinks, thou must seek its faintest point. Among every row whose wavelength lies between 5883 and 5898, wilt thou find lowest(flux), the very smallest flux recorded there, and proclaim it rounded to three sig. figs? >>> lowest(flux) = 5.18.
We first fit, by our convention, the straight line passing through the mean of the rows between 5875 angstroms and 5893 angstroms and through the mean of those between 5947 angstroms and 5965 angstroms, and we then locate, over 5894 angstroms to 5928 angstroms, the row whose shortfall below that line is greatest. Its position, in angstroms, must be 5900.23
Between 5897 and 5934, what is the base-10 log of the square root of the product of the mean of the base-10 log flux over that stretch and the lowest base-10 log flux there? -0.074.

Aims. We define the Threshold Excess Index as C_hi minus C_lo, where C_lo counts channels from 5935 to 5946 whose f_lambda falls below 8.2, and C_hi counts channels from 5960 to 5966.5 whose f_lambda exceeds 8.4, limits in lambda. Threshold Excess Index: 2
